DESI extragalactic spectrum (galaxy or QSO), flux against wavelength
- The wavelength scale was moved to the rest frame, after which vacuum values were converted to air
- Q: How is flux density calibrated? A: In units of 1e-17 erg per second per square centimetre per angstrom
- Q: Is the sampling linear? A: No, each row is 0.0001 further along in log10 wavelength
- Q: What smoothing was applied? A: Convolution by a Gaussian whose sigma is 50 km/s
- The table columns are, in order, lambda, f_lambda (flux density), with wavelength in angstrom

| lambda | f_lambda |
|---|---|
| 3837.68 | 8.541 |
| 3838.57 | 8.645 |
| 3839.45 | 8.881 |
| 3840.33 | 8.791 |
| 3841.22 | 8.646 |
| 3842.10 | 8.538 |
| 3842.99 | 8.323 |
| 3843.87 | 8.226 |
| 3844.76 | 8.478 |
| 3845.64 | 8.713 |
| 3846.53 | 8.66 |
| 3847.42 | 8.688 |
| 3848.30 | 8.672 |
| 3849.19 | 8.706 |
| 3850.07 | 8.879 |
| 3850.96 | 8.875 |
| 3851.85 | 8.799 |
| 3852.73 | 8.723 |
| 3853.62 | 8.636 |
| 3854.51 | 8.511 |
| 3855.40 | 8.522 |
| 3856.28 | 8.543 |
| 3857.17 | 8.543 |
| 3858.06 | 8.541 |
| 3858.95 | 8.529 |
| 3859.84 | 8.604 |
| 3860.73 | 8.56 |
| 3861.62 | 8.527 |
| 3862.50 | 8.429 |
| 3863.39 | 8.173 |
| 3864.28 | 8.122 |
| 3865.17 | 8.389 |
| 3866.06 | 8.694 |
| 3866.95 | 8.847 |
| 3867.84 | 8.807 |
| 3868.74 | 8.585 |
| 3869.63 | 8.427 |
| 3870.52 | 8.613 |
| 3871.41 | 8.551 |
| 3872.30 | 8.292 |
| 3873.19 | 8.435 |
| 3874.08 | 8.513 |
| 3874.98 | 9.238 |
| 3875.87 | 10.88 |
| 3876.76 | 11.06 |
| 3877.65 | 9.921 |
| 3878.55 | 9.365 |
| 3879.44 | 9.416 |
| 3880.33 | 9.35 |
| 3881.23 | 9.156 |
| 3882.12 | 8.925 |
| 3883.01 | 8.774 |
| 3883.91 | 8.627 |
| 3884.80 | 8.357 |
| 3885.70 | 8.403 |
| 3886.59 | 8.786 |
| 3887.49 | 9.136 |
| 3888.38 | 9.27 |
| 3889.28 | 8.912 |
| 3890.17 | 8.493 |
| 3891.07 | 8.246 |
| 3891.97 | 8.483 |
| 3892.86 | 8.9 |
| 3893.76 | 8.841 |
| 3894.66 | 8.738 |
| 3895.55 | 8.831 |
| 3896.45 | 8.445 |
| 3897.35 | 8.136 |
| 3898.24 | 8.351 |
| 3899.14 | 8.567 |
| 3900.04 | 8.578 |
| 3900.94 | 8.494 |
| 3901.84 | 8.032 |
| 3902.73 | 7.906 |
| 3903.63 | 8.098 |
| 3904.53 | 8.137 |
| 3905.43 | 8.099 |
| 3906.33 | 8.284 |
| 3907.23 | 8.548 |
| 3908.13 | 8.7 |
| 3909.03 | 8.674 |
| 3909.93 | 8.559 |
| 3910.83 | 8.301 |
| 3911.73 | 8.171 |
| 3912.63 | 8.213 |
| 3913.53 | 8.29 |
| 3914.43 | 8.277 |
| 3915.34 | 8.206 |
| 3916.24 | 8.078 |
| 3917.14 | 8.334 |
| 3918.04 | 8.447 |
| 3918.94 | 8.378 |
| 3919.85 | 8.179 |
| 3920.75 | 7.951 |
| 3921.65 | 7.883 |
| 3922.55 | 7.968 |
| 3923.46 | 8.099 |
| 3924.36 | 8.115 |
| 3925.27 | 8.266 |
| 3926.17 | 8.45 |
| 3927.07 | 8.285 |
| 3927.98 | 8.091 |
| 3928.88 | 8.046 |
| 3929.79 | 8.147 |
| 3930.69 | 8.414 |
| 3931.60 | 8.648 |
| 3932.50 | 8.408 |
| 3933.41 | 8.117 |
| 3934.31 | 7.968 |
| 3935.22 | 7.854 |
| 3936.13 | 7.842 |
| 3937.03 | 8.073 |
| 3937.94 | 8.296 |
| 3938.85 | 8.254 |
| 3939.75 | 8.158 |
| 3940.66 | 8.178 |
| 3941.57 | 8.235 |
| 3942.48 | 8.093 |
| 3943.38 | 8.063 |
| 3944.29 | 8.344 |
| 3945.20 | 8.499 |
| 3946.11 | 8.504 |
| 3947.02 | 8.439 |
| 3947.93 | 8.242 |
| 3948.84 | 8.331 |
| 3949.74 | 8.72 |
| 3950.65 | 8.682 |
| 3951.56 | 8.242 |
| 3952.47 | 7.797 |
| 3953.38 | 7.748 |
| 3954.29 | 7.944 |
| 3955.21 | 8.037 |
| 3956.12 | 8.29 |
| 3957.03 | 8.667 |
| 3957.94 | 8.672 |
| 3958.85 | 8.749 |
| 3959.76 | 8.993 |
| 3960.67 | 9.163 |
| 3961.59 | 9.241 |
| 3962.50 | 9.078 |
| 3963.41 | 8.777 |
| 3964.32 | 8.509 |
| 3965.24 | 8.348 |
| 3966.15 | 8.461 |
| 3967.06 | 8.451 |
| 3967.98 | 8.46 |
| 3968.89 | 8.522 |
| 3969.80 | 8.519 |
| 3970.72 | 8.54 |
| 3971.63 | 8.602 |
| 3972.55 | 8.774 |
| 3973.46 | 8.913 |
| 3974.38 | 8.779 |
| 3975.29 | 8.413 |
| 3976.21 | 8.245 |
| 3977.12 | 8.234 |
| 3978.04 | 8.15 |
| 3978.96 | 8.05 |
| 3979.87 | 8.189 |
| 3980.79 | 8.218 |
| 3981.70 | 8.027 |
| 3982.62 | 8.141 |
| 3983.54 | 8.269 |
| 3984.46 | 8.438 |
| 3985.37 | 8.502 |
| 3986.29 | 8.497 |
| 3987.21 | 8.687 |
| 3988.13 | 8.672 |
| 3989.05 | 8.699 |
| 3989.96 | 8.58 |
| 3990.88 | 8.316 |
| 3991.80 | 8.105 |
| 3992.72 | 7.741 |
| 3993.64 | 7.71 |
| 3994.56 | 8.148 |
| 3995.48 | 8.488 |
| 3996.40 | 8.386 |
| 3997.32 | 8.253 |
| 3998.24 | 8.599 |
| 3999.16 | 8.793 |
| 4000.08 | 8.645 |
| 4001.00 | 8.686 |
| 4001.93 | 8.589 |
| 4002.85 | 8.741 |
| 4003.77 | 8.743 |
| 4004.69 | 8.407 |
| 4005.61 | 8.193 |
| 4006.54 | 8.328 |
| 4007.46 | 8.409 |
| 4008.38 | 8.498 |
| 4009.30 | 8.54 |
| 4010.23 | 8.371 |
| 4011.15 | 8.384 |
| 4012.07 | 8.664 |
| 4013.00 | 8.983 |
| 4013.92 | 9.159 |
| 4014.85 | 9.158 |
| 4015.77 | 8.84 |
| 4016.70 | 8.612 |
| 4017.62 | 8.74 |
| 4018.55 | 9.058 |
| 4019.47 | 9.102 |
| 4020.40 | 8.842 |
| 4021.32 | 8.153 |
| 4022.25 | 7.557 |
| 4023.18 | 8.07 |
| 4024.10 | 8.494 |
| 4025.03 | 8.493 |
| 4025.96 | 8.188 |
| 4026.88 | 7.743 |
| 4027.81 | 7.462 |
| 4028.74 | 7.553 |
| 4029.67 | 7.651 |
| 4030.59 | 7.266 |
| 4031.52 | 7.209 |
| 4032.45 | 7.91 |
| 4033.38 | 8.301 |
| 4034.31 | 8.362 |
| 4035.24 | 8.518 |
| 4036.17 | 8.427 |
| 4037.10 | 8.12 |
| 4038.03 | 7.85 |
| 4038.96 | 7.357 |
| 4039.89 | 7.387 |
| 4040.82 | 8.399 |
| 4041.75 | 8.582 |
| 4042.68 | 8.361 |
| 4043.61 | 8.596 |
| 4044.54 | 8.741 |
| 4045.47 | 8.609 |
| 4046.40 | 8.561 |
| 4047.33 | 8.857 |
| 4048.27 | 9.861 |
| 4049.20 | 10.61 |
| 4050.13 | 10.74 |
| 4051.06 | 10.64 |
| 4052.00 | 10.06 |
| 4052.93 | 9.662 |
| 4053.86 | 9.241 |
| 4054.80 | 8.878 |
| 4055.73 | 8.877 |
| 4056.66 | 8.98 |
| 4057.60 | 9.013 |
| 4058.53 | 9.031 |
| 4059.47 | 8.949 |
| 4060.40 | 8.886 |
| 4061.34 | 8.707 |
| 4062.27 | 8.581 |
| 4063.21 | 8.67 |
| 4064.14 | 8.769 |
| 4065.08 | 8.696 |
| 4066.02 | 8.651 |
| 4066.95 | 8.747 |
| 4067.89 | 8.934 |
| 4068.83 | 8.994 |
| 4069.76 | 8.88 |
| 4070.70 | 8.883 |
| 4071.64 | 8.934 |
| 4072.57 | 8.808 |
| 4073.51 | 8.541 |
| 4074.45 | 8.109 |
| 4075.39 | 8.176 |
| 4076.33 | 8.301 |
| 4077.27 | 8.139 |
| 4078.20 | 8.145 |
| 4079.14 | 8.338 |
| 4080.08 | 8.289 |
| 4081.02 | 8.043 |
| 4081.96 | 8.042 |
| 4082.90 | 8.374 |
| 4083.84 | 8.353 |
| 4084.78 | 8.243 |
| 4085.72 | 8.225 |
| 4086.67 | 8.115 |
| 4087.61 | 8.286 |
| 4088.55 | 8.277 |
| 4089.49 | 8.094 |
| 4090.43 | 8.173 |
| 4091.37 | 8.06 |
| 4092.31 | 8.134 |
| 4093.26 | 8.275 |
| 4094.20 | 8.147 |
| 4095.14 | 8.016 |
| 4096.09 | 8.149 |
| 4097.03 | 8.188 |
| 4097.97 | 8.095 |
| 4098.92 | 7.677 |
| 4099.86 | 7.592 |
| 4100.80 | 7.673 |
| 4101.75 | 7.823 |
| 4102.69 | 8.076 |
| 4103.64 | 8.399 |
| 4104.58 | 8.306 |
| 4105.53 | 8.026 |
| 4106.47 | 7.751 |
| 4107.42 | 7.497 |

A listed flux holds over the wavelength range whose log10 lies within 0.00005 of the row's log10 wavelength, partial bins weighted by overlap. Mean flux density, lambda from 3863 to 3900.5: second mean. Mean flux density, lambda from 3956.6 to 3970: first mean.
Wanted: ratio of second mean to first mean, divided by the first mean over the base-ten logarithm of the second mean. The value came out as 0.110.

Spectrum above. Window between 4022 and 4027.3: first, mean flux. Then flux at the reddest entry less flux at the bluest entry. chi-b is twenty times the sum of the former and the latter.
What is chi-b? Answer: 166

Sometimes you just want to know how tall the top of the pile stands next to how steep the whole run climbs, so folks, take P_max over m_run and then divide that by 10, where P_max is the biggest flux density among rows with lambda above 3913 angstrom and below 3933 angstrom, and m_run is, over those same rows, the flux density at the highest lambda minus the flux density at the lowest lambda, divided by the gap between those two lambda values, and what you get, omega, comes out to 139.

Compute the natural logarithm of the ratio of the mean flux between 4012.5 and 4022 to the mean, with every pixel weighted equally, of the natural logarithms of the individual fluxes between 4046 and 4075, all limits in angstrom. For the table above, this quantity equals 1.39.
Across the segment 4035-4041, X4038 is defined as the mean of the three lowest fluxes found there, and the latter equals 7.53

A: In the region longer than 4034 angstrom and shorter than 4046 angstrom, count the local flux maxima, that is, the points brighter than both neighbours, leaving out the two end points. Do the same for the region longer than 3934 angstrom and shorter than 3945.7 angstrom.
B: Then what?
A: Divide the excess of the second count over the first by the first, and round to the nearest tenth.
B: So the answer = -0.3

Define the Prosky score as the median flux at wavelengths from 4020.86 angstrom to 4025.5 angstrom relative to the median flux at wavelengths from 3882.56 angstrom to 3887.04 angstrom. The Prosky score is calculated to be 0.95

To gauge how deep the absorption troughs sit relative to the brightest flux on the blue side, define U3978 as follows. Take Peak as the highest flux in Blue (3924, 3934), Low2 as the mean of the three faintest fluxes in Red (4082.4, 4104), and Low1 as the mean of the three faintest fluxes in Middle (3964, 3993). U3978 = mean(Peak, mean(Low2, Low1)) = 8.22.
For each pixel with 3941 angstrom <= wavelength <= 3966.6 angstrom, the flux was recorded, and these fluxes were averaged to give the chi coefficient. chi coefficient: 8.46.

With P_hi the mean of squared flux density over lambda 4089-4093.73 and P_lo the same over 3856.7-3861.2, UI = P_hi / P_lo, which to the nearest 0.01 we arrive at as 0.91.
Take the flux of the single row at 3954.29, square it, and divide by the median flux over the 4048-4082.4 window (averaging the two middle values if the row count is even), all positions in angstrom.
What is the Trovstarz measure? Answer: 7.1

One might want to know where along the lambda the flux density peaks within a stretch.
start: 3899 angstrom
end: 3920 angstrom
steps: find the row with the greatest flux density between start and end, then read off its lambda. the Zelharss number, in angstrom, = 3908.13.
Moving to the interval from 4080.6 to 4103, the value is 4082.90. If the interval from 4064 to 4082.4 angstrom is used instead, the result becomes 4068.83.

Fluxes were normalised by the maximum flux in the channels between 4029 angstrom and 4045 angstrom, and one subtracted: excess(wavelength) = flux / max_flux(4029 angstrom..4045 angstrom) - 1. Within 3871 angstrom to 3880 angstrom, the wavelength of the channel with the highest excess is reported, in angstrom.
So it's 3876.76 angstrom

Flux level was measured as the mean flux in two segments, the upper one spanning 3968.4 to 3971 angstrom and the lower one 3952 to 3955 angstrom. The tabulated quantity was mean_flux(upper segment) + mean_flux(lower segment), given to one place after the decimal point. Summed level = 16.4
